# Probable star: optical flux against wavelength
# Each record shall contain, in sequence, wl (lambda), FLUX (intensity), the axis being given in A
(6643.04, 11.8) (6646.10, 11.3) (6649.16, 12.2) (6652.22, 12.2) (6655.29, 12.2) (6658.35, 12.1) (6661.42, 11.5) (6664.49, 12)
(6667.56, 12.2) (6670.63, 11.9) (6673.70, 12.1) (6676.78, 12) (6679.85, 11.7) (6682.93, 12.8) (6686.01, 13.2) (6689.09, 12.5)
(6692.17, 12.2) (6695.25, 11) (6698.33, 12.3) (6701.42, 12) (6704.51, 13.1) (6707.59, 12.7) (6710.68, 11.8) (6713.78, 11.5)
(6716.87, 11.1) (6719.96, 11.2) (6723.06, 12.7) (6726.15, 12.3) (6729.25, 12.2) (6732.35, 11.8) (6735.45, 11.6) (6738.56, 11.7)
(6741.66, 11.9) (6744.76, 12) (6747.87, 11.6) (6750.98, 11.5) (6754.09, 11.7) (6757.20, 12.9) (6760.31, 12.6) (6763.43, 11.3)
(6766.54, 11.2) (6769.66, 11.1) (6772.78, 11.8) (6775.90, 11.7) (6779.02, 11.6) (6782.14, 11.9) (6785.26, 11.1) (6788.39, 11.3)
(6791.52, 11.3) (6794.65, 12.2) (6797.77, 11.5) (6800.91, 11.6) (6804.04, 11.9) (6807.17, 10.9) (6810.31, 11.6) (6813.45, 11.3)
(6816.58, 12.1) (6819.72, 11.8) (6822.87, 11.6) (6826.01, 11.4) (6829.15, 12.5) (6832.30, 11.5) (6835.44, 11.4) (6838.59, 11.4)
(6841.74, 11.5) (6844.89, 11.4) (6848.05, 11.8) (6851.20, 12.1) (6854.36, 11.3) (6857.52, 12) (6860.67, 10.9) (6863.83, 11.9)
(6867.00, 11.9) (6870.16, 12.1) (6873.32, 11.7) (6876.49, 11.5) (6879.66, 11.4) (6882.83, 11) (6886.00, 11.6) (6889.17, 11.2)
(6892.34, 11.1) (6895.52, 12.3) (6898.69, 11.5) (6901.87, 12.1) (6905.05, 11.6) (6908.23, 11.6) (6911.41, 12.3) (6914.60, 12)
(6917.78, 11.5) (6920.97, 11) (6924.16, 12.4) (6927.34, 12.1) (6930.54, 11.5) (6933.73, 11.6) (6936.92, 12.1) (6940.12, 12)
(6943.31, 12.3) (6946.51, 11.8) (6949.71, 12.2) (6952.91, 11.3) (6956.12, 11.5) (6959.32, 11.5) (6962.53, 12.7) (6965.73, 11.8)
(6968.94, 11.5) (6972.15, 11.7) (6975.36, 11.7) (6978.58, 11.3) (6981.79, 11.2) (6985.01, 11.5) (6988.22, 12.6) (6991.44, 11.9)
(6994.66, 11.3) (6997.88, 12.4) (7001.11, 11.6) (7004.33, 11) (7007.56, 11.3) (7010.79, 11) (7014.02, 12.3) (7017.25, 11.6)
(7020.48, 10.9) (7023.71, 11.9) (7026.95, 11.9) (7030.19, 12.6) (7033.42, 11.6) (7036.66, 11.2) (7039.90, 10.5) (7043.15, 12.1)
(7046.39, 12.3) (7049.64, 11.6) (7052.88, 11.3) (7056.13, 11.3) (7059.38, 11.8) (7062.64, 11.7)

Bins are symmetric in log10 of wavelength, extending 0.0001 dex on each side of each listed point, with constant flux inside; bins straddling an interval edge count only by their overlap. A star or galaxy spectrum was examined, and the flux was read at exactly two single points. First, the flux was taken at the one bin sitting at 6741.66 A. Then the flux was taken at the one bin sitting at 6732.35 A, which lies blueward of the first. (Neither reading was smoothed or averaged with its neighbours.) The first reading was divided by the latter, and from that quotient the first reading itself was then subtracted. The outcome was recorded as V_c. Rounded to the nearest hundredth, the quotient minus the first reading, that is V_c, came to -10.89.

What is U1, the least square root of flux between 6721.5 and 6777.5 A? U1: 3.33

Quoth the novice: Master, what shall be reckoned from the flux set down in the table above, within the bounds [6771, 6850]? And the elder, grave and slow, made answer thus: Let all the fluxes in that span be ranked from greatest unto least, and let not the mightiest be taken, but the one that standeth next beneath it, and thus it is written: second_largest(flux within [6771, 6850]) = 12.2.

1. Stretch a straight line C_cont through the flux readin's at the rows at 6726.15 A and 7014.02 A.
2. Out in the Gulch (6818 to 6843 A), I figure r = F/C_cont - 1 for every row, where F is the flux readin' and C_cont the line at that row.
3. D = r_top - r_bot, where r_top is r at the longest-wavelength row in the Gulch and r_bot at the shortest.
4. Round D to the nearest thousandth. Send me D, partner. -0.024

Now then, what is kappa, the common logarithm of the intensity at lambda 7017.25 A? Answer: 1.06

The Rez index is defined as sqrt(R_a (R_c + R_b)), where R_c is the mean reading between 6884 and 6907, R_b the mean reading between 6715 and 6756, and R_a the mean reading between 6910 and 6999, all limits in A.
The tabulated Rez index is 16.63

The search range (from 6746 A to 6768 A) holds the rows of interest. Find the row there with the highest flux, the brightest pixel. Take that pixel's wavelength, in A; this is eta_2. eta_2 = 6757.20 A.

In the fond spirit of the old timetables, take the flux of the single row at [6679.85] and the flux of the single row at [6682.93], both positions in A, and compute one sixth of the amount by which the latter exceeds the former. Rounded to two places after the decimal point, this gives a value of 0.18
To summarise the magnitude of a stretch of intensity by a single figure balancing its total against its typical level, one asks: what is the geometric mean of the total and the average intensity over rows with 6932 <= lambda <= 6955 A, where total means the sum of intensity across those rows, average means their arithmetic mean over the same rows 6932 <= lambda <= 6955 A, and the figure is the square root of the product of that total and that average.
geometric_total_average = 31.5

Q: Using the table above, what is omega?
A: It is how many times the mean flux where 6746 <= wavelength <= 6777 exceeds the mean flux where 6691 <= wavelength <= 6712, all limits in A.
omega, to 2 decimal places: 0.97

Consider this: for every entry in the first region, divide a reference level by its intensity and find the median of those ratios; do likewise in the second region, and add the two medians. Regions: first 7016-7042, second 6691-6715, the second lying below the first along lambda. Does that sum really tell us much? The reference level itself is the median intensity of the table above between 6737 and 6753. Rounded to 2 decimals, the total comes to 1.98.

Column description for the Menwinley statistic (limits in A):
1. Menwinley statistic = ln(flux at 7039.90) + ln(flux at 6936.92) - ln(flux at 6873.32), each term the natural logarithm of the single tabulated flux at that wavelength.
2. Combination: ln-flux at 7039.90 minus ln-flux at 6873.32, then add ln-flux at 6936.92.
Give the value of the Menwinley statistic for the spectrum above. 2.38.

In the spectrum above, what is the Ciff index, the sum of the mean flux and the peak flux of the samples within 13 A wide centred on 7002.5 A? 24.0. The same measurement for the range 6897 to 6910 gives 23.8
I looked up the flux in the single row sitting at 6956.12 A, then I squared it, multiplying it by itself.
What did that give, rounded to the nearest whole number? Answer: 132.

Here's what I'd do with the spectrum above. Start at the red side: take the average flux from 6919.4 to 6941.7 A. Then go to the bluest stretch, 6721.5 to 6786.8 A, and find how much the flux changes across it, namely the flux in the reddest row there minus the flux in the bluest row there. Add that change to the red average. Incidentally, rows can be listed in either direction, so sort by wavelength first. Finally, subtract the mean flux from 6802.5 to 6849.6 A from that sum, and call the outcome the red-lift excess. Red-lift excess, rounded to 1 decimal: -1.4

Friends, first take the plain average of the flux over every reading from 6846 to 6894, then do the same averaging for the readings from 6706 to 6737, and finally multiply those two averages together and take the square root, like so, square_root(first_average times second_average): 11.73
